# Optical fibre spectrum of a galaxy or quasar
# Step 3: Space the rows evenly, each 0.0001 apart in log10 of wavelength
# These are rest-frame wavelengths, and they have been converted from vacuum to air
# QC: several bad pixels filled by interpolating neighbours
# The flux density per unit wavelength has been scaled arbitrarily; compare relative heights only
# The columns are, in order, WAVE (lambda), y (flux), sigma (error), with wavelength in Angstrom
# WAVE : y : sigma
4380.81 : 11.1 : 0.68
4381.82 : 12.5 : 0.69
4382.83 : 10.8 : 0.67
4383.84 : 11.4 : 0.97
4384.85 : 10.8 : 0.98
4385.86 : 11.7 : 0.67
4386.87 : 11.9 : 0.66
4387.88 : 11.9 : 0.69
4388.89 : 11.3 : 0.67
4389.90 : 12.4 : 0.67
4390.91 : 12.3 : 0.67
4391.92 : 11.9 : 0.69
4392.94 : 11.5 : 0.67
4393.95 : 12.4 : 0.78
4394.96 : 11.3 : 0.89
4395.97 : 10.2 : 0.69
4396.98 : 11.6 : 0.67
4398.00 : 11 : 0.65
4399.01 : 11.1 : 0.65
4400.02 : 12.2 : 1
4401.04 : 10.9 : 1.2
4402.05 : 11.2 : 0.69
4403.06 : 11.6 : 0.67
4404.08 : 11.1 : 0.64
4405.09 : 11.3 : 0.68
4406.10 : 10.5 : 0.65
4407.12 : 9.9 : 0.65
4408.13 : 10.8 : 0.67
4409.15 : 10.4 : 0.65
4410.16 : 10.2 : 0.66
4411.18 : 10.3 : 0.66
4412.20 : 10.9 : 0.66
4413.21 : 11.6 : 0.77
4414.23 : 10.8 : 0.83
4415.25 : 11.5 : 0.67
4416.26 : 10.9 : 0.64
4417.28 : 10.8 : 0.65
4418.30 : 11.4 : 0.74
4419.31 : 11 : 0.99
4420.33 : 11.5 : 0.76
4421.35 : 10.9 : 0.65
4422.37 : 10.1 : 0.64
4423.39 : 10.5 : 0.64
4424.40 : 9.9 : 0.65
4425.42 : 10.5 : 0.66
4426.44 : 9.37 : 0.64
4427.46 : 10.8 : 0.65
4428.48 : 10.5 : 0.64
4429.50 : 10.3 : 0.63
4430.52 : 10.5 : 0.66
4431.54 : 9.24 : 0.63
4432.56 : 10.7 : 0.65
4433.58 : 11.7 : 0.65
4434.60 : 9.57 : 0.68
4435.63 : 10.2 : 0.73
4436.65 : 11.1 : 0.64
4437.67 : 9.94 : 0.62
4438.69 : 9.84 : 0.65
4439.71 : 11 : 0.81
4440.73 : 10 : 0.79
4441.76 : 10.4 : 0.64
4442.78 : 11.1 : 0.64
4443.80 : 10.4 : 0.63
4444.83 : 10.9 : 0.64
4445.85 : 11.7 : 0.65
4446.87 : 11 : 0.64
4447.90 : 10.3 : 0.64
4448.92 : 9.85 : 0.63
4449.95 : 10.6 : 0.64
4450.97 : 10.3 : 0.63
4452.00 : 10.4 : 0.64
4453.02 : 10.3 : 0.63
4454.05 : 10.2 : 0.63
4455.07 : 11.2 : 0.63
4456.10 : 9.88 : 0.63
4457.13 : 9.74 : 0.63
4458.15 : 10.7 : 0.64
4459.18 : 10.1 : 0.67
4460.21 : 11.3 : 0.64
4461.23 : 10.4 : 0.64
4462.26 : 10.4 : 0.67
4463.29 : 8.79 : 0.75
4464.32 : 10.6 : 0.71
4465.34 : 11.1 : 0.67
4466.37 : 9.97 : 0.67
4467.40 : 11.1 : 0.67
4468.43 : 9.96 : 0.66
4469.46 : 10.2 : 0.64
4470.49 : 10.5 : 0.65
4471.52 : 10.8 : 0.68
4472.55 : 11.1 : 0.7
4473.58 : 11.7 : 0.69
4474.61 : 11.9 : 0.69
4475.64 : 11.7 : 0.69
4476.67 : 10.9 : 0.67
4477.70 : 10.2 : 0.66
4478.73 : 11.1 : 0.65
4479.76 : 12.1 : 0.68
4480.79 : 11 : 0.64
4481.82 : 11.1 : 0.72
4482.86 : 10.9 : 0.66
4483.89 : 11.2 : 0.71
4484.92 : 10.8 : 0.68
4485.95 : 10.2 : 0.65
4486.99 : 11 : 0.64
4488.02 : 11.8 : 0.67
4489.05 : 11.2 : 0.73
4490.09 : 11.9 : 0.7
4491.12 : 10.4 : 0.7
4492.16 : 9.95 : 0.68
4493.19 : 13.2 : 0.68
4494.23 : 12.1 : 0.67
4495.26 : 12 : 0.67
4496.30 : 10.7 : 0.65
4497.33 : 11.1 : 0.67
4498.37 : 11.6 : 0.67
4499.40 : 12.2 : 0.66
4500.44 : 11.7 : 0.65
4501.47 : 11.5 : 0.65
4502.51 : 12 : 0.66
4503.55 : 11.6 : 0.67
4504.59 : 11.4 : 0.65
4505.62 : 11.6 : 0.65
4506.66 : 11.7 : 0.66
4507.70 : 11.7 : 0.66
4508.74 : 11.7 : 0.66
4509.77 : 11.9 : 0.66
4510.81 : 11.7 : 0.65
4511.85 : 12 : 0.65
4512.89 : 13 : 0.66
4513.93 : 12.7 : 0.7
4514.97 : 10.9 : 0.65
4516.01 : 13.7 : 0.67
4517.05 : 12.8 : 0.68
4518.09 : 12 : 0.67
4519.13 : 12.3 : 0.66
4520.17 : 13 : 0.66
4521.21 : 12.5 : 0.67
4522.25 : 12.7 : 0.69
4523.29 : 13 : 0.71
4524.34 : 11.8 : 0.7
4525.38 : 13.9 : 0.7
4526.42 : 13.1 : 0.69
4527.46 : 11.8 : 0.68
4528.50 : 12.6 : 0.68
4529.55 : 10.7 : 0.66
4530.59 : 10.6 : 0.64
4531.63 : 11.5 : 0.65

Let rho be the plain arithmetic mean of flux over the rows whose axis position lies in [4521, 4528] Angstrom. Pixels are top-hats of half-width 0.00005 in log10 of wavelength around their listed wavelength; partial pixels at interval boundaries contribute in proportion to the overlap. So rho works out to 12.7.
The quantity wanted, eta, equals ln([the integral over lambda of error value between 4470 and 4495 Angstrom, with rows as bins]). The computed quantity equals 2.83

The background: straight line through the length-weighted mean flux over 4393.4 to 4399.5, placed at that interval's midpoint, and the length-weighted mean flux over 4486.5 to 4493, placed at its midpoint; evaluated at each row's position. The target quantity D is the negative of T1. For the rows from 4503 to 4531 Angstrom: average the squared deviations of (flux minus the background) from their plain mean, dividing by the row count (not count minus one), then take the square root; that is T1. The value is -0.83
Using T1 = 0.8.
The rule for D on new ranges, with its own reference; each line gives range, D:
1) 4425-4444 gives -0.61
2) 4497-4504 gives -0.33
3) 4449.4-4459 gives -0.41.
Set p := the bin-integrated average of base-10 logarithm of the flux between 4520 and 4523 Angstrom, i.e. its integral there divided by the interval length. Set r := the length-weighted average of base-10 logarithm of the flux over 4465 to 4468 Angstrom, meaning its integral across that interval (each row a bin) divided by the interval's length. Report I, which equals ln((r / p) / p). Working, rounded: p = 1.11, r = 1.026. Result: -0.18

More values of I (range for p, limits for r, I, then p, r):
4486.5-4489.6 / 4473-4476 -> -0.04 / 1.05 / 1.070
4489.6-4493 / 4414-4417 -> -0.03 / 1.04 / 1.044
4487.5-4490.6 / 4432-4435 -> -0.10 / 1.07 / 1.028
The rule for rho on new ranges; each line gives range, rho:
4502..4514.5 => 11.9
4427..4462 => 10.5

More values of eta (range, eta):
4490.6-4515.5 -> 2.81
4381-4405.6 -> 2.91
